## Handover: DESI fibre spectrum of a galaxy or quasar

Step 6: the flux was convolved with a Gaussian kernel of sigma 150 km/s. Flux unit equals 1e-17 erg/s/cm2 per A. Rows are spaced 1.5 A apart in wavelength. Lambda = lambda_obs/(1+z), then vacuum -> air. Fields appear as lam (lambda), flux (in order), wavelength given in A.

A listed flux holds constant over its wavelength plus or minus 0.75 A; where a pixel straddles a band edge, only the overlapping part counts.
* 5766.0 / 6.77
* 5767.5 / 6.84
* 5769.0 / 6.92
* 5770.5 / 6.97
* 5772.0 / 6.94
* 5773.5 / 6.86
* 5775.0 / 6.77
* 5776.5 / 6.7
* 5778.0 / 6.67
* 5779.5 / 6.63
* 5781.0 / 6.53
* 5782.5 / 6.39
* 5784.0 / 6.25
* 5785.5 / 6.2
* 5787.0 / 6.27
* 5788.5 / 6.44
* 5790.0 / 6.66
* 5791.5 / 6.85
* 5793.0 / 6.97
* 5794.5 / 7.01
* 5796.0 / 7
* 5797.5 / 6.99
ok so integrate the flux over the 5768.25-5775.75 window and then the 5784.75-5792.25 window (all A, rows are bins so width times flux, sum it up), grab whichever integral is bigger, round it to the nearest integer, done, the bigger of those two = 52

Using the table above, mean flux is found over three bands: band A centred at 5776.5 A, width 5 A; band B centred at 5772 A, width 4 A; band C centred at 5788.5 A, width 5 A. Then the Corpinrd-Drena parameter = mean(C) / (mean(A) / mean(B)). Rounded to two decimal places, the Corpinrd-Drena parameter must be 6.66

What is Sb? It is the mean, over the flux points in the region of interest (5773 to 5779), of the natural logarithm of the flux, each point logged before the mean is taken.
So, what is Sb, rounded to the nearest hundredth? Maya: 1.91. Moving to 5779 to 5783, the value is 1.87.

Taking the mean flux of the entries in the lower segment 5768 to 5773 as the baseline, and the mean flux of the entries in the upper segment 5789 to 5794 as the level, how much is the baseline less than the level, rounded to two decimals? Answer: -0.12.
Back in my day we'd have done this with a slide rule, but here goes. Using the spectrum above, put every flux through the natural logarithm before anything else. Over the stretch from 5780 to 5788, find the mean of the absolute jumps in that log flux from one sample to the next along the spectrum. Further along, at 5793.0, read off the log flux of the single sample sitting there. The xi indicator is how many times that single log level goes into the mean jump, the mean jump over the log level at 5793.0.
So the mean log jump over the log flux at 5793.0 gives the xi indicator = 0.008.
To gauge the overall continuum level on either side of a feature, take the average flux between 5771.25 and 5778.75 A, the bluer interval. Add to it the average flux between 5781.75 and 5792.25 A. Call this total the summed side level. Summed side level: 13.2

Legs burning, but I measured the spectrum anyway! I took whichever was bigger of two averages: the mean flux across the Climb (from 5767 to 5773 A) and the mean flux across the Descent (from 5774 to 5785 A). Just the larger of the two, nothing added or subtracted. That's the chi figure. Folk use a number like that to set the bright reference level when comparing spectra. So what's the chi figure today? 6.92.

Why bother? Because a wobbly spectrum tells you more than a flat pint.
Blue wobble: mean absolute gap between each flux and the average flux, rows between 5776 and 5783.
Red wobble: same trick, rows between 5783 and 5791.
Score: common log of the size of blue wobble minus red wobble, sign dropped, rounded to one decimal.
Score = -1.3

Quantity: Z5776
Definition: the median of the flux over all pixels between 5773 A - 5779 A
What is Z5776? 6.7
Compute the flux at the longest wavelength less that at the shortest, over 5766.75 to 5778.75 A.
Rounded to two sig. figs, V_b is -0.17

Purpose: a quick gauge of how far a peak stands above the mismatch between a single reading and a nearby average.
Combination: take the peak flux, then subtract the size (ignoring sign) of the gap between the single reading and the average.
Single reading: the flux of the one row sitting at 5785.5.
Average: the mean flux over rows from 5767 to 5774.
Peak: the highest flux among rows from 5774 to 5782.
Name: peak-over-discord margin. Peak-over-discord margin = 6.1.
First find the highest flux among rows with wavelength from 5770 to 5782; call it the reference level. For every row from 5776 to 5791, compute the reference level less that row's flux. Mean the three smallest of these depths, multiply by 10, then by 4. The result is 12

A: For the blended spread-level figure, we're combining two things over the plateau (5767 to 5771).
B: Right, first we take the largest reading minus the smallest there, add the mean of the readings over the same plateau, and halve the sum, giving 3.52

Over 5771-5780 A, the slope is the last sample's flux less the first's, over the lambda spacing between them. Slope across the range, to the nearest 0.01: -0.04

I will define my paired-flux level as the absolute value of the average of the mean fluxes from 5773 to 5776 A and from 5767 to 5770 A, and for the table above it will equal 6.85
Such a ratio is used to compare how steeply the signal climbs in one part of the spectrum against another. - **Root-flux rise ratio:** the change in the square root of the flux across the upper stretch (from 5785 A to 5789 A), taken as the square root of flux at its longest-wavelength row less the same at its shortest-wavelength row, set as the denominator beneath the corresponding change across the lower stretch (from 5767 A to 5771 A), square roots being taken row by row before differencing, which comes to 0.5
